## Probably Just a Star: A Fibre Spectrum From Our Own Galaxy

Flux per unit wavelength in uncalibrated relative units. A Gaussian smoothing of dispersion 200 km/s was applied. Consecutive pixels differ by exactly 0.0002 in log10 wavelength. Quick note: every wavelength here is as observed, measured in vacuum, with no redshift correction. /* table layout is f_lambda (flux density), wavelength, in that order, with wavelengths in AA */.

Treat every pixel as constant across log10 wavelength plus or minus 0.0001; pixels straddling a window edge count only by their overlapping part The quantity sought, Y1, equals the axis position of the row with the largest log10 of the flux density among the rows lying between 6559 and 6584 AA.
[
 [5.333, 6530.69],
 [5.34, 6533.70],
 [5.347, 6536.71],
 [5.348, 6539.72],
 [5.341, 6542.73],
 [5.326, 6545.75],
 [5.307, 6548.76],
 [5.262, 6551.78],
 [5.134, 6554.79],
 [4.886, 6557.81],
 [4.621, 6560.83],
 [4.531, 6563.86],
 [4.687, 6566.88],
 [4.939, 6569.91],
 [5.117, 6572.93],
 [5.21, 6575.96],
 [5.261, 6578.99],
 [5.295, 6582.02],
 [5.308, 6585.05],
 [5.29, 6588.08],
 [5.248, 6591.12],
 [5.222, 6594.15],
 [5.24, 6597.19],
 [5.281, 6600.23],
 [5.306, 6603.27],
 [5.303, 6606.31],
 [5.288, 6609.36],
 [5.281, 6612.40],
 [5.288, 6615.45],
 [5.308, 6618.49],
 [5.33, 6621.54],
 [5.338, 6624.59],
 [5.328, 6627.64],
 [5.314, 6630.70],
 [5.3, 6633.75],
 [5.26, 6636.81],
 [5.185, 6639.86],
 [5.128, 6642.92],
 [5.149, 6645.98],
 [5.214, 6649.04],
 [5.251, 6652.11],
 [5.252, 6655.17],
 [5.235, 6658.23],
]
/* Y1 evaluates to 6582.02 AA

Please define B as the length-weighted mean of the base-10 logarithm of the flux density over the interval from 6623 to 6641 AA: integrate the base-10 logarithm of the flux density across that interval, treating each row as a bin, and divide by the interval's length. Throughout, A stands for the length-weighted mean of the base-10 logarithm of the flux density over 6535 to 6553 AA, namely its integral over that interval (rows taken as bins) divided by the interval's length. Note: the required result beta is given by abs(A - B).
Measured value 0.003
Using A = 0.726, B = 0.723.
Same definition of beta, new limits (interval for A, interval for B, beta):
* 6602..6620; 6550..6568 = 0.038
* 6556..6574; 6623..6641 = 0.043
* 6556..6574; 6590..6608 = 0.041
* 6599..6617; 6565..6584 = 0.018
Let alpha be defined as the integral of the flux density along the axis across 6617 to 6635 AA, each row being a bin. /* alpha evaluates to 95.7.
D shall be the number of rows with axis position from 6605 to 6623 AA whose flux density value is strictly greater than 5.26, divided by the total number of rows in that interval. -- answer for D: 1.0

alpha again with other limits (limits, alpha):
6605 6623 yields 95.4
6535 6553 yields 95.8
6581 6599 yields 94.8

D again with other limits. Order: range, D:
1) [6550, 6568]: 0.2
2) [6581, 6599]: 0.5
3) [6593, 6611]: 0.7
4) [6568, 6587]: 0.5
